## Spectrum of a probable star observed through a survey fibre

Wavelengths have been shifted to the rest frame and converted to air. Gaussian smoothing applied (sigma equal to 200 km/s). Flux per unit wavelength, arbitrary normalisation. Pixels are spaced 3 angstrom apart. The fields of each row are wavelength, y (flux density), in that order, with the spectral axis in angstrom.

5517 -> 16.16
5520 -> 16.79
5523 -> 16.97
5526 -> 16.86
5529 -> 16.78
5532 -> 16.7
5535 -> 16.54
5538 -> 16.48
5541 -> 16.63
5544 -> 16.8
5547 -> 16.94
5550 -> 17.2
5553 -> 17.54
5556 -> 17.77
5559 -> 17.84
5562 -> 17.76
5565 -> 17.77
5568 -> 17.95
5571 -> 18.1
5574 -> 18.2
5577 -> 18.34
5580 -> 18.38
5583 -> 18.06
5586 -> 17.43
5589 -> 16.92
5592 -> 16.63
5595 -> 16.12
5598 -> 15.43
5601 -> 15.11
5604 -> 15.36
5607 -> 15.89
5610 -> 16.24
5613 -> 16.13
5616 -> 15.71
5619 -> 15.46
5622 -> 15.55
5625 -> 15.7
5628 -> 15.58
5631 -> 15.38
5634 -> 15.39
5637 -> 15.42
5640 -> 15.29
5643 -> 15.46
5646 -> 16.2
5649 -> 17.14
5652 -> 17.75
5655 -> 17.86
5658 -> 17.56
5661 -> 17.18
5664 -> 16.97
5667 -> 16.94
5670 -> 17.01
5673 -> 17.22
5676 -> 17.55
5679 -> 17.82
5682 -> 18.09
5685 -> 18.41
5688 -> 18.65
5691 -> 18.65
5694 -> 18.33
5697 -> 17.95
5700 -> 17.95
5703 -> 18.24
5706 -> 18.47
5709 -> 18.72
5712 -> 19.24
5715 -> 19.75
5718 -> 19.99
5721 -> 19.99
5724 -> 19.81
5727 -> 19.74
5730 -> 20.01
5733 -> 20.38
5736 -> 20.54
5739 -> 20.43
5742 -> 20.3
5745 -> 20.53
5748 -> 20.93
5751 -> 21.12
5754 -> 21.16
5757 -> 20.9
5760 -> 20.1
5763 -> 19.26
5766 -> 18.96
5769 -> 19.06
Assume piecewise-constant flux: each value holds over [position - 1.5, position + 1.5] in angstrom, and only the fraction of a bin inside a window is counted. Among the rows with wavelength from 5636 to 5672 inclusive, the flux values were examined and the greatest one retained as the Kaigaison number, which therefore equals 17.86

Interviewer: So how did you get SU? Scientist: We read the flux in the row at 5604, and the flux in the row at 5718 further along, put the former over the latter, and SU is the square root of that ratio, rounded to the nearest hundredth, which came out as 0.88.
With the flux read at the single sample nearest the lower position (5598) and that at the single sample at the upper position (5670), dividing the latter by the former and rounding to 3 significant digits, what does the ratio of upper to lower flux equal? 1.10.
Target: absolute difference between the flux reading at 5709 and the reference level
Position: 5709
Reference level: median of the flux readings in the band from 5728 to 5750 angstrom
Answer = 1.7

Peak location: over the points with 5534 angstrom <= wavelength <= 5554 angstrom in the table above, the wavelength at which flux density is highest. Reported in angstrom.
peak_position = 5553 angstrom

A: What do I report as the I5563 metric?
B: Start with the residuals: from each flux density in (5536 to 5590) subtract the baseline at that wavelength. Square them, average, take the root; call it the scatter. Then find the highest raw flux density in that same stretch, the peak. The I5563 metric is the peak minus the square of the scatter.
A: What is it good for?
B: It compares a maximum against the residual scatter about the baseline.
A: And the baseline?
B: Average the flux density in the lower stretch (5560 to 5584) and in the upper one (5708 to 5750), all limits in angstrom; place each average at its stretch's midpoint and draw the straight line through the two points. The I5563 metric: 18.0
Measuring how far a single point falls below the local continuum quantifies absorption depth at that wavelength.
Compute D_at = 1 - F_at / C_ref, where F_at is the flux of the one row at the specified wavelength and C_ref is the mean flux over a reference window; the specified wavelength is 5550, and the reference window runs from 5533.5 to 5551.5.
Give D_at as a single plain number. -0.03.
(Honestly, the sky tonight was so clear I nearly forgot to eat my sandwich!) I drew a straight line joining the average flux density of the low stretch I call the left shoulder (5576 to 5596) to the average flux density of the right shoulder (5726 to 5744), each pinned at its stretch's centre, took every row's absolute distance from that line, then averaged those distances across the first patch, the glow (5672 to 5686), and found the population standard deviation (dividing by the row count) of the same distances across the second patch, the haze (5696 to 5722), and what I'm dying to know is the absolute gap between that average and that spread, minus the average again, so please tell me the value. -0.63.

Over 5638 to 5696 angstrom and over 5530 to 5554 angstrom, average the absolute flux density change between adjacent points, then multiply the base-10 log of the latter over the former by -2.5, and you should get 0.6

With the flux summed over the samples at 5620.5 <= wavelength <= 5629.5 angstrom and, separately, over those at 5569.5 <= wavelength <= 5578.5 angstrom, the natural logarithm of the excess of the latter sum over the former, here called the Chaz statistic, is 2.1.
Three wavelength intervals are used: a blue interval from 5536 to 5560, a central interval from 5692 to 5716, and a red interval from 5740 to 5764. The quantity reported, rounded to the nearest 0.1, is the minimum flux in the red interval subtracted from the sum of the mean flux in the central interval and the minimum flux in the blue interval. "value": 15.8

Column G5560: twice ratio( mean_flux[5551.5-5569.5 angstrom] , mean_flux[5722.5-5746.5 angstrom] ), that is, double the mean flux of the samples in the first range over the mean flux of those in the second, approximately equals 1.758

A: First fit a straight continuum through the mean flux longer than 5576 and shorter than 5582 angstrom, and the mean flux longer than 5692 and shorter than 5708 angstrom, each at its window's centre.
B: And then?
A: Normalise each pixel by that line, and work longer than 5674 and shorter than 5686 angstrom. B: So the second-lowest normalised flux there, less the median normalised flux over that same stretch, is -0.0075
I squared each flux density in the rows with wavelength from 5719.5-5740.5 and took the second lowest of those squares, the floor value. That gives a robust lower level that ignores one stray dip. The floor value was 392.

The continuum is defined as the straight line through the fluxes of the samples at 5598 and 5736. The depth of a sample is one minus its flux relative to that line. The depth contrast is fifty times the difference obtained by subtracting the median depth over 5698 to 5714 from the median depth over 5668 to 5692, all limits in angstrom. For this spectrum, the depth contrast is -1.0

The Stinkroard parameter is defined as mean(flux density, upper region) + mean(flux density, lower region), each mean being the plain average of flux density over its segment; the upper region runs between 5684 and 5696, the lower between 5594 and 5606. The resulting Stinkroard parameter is 34.0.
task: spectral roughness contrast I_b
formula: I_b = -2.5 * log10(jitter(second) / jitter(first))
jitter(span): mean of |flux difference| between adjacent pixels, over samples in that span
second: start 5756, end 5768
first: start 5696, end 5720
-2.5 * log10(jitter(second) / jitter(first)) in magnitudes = -0.9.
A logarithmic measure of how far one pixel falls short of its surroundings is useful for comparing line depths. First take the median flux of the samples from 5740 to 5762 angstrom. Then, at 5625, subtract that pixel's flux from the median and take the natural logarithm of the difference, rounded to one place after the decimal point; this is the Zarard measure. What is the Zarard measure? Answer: 1.6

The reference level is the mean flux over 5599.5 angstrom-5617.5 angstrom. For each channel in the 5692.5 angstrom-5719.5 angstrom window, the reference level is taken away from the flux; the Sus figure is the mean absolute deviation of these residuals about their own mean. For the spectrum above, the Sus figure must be 0.61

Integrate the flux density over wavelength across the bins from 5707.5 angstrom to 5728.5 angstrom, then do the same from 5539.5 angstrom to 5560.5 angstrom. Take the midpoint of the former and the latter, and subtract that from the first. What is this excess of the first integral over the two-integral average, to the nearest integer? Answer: 25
